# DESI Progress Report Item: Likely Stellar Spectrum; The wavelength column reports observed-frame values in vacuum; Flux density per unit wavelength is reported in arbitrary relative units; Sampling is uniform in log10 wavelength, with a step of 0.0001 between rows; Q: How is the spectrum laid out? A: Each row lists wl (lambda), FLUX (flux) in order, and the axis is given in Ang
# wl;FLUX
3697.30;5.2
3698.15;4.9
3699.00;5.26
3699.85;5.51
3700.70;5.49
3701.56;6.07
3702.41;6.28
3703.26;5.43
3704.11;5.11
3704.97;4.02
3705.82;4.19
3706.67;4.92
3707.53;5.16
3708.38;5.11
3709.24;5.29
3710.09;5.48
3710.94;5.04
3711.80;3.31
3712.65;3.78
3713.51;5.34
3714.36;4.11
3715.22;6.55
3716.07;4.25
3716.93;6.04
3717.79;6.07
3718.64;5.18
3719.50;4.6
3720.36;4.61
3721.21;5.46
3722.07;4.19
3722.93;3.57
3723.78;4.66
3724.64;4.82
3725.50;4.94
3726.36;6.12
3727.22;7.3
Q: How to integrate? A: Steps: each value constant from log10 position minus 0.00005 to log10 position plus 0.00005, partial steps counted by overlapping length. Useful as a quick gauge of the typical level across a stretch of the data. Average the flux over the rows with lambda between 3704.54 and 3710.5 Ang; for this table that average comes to 4.88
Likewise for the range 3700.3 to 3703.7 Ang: 5.82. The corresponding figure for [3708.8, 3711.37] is 5.27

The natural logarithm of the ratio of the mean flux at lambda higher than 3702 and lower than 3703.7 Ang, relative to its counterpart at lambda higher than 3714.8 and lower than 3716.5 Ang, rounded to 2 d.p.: 0.08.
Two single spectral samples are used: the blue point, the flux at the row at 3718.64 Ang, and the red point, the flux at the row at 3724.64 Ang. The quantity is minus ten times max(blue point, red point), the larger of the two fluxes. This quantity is -51.8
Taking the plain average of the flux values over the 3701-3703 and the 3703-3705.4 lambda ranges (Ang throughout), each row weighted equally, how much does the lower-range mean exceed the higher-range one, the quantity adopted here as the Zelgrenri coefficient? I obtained 1.3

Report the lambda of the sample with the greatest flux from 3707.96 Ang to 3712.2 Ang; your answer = 3710.09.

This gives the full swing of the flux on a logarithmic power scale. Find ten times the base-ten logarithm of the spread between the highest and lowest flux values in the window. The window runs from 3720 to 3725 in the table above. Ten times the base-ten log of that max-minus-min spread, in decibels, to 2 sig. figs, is 2.8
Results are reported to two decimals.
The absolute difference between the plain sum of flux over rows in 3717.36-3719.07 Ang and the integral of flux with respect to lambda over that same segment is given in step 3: 1.62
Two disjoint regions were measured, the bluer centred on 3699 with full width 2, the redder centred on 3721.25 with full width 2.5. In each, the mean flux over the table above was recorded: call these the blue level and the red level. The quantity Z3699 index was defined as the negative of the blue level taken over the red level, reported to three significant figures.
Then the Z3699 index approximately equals -1.10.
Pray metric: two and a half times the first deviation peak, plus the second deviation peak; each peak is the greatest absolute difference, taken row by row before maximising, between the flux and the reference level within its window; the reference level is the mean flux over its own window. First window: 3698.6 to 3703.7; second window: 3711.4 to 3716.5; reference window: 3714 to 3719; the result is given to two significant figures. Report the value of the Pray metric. 4.3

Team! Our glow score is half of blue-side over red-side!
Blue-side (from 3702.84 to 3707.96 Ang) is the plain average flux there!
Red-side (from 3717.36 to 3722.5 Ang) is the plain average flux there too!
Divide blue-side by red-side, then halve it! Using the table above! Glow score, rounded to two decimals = 0.48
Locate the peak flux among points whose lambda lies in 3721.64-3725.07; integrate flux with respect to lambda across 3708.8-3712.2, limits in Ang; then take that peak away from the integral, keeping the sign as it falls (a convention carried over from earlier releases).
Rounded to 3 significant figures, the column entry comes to 11.5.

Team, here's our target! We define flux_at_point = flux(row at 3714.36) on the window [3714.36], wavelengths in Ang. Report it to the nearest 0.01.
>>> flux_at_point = 4.11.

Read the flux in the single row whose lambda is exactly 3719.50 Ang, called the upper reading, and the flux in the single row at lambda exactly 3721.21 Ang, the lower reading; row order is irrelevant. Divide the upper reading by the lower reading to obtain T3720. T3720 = 0.84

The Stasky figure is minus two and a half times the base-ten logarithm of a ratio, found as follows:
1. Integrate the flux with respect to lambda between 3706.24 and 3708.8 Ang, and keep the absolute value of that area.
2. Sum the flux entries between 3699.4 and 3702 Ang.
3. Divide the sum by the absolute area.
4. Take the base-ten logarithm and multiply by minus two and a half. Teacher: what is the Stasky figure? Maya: -0.30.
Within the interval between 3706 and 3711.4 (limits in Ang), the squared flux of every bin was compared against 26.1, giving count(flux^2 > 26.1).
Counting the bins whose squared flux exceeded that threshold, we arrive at 4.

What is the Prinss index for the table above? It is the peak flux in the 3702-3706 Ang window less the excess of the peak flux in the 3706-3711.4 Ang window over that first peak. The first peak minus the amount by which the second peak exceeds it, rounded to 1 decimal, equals 7.1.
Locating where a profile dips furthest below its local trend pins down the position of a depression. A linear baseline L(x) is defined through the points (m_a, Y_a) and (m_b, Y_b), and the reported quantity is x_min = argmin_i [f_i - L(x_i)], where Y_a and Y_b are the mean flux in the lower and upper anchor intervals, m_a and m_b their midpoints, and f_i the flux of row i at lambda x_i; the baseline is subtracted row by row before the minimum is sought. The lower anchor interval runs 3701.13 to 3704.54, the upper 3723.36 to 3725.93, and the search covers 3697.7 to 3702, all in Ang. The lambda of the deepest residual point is 3698.15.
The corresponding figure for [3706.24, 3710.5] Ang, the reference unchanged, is 3706.67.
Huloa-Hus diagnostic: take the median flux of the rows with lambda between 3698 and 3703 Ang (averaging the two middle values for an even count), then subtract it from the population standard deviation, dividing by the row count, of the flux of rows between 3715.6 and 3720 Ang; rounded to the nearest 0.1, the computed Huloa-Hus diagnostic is -4.8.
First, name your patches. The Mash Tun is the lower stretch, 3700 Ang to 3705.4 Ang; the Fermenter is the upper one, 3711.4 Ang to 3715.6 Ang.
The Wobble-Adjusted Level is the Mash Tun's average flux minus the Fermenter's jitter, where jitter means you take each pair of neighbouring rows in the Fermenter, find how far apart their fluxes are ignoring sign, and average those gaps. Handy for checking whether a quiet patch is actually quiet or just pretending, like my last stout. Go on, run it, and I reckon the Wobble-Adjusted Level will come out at 4.0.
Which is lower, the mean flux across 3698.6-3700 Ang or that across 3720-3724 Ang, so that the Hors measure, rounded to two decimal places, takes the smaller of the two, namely 4.50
